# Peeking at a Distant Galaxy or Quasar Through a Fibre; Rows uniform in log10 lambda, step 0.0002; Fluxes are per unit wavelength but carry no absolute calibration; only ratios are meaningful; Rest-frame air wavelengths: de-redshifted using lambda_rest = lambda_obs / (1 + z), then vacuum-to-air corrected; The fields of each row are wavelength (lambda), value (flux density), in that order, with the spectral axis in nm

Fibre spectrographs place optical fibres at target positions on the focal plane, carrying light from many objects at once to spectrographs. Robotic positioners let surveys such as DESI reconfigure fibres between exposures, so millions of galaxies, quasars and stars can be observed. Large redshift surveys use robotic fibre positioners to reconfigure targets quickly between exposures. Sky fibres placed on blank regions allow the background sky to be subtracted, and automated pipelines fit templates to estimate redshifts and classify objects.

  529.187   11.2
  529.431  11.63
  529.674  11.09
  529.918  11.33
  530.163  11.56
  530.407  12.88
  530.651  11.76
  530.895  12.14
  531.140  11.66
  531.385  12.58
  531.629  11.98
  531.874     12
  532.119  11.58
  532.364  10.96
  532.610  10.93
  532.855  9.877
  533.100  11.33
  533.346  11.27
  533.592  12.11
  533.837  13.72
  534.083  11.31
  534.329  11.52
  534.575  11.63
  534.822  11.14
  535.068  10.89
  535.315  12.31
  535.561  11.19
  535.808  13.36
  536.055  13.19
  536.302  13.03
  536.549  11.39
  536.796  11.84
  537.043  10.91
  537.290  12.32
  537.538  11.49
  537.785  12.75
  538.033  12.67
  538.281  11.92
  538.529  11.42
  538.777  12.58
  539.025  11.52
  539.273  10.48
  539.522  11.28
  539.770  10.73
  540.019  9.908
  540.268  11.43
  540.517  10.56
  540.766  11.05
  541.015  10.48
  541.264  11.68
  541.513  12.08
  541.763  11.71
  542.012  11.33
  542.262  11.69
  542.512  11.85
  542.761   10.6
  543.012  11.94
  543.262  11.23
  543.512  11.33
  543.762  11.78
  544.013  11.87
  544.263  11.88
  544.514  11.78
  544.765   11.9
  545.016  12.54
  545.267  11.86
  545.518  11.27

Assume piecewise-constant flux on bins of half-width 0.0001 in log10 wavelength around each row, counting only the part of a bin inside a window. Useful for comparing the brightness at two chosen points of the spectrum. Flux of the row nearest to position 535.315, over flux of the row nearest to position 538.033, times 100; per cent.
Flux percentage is 97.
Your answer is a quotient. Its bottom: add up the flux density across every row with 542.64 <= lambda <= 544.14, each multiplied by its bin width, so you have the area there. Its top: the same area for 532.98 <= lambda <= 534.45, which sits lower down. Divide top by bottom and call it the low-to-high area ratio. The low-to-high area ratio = 1.02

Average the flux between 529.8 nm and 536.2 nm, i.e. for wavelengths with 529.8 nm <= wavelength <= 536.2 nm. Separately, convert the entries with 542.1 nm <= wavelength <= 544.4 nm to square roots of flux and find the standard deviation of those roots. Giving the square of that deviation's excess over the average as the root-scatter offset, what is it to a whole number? 137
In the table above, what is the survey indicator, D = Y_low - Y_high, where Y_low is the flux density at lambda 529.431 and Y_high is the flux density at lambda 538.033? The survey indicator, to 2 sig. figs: -1.0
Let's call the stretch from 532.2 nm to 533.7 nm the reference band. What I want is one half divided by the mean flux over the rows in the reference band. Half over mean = 0.0451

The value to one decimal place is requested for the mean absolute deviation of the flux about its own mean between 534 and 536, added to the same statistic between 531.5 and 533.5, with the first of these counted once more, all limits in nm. 1.7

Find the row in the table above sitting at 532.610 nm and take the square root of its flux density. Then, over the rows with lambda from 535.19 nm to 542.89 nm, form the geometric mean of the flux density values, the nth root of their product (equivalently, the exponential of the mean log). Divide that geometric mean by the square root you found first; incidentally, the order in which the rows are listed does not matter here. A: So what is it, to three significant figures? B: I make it 3.51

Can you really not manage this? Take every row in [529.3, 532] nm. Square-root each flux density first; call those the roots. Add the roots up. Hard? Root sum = 37.9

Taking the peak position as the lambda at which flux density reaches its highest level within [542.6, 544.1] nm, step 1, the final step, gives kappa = 543.012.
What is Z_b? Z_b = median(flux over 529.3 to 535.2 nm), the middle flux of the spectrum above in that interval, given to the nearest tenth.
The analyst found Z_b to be 11.6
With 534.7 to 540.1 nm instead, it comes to 11.5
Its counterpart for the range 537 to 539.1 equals 11.9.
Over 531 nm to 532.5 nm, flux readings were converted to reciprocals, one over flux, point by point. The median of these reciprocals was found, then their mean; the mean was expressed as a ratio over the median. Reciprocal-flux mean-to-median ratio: 1.004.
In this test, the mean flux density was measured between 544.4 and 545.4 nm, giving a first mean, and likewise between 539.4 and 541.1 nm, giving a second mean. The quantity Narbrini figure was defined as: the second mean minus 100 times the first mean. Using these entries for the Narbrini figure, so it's -1191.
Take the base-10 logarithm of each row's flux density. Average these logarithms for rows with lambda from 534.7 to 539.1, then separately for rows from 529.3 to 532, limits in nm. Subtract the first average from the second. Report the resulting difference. -0.004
